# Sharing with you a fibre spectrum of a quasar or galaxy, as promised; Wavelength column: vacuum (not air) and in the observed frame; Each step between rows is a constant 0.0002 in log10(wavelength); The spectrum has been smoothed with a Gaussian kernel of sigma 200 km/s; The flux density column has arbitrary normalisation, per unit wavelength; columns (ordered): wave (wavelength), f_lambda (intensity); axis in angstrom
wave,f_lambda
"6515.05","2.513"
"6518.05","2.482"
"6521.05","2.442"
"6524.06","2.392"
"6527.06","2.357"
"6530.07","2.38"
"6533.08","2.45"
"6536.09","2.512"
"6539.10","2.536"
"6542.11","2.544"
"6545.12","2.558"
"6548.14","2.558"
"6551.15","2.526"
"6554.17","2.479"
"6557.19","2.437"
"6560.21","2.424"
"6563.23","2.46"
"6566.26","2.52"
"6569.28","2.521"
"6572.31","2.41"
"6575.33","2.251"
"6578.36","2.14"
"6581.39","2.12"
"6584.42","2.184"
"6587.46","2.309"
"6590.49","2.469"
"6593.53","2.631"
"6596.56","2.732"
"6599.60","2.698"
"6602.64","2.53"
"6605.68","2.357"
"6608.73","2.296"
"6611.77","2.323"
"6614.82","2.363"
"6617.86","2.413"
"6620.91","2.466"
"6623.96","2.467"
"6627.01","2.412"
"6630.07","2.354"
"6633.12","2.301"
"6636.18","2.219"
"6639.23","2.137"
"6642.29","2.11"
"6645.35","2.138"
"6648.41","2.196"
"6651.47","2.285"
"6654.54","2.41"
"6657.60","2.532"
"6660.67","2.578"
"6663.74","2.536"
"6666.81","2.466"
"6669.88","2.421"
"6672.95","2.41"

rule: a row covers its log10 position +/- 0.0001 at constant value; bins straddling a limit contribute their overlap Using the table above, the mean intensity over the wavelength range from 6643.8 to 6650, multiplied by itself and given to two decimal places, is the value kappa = 4.70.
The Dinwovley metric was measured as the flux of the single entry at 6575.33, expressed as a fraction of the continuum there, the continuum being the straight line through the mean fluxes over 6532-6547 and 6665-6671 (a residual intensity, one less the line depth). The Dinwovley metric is 0.90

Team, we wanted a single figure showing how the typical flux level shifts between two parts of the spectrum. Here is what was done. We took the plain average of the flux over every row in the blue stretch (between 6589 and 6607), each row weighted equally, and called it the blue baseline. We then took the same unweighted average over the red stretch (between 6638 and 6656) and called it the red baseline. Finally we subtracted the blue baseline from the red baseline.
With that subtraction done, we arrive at -0.36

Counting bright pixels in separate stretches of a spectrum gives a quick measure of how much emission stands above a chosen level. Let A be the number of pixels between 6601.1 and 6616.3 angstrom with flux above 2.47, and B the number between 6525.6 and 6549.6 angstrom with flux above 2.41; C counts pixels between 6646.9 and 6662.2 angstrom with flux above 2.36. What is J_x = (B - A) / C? 1.67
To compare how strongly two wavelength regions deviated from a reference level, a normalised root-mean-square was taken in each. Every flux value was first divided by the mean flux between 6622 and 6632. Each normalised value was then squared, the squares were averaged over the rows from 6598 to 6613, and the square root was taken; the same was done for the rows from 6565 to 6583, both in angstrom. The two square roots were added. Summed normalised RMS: 1.98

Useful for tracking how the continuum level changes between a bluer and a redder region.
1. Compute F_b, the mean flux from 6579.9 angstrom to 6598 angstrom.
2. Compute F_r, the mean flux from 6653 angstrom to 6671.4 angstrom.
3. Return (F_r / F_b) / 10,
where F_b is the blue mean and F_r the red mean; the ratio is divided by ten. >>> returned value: 0.103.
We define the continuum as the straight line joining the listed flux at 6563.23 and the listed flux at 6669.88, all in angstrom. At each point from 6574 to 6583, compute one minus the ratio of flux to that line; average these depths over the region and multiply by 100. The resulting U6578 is 11.6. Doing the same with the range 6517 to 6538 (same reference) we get 1.7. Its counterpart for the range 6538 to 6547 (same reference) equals -3.2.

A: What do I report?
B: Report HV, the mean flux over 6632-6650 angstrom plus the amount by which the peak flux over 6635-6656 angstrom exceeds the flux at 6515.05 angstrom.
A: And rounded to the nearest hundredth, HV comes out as 2.08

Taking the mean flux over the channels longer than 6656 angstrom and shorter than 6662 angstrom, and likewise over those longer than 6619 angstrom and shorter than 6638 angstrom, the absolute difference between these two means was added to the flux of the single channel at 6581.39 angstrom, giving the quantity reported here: 2.31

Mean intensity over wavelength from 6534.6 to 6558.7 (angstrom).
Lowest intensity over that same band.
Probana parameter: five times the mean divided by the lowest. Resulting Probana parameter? 5.17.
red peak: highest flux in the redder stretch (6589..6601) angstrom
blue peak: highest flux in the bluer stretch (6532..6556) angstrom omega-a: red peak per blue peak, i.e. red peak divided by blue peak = 1.07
